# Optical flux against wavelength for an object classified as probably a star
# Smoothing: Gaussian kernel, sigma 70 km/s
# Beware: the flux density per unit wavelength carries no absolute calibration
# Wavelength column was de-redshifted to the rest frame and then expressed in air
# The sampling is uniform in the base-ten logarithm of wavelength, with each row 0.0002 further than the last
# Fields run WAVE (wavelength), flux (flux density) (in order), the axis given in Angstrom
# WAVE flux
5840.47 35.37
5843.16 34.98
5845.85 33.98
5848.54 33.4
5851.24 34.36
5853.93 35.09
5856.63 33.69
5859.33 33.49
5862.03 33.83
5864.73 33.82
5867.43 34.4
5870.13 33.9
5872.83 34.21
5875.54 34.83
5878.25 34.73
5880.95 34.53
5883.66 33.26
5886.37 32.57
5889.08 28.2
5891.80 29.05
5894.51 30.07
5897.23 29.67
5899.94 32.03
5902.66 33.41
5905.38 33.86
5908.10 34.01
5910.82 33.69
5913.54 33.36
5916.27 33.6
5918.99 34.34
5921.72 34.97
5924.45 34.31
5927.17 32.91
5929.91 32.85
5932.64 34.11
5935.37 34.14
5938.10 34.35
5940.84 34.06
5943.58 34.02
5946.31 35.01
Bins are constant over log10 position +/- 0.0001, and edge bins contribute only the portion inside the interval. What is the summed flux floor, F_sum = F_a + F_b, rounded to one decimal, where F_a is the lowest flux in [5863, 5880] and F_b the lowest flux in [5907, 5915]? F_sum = 67.2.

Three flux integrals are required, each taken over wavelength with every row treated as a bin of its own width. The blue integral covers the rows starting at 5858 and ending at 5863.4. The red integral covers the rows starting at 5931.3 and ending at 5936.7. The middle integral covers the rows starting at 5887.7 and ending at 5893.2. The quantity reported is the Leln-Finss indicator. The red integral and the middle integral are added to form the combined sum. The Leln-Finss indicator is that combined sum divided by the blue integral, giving 1.88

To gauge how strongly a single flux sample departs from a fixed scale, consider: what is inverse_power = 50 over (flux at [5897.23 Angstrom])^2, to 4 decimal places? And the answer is 0.0568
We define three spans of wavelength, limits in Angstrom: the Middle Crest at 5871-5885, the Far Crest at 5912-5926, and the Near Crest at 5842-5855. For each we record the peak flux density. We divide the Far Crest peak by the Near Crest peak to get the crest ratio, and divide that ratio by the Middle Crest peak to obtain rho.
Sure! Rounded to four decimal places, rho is 0.0286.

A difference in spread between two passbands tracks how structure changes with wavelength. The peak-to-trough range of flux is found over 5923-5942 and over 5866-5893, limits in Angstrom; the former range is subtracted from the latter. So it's 5.1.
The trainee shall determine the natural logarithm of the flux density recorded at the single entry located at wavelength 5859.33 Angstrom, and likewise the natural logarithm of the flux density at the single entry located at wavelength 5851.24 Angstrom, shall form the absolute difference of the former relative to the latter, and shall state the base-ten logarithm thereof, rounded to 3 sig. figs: -1.59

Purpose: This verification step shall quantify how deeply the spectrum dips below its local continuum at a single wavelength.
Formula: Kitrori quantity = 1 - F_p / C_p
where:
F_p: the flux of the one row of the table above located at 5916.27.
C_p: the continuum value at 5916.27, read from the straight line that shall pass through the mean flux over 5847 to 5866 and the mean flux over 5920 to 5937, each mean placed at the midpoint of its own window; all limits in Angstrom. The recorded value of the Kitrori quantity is 0.009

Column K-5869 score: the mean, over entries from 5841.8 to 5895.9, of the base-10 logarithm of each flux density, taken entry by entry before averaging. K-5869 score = 1.522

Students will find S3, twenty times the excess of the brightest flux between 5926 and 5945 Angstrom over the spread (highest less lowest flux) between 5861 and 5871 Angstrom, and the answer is 675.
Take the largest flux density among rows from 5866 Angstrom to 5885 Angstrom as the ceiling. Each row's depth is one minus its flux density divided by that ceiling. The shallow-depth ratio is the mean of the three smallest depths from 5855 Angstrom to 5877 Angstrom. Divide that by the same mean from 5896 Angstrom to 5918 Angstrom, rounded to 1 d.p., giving 0.4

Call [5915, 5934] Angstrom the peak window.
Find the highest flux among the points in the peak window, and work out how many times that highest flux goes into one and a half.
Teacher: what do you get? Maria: 0.0429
